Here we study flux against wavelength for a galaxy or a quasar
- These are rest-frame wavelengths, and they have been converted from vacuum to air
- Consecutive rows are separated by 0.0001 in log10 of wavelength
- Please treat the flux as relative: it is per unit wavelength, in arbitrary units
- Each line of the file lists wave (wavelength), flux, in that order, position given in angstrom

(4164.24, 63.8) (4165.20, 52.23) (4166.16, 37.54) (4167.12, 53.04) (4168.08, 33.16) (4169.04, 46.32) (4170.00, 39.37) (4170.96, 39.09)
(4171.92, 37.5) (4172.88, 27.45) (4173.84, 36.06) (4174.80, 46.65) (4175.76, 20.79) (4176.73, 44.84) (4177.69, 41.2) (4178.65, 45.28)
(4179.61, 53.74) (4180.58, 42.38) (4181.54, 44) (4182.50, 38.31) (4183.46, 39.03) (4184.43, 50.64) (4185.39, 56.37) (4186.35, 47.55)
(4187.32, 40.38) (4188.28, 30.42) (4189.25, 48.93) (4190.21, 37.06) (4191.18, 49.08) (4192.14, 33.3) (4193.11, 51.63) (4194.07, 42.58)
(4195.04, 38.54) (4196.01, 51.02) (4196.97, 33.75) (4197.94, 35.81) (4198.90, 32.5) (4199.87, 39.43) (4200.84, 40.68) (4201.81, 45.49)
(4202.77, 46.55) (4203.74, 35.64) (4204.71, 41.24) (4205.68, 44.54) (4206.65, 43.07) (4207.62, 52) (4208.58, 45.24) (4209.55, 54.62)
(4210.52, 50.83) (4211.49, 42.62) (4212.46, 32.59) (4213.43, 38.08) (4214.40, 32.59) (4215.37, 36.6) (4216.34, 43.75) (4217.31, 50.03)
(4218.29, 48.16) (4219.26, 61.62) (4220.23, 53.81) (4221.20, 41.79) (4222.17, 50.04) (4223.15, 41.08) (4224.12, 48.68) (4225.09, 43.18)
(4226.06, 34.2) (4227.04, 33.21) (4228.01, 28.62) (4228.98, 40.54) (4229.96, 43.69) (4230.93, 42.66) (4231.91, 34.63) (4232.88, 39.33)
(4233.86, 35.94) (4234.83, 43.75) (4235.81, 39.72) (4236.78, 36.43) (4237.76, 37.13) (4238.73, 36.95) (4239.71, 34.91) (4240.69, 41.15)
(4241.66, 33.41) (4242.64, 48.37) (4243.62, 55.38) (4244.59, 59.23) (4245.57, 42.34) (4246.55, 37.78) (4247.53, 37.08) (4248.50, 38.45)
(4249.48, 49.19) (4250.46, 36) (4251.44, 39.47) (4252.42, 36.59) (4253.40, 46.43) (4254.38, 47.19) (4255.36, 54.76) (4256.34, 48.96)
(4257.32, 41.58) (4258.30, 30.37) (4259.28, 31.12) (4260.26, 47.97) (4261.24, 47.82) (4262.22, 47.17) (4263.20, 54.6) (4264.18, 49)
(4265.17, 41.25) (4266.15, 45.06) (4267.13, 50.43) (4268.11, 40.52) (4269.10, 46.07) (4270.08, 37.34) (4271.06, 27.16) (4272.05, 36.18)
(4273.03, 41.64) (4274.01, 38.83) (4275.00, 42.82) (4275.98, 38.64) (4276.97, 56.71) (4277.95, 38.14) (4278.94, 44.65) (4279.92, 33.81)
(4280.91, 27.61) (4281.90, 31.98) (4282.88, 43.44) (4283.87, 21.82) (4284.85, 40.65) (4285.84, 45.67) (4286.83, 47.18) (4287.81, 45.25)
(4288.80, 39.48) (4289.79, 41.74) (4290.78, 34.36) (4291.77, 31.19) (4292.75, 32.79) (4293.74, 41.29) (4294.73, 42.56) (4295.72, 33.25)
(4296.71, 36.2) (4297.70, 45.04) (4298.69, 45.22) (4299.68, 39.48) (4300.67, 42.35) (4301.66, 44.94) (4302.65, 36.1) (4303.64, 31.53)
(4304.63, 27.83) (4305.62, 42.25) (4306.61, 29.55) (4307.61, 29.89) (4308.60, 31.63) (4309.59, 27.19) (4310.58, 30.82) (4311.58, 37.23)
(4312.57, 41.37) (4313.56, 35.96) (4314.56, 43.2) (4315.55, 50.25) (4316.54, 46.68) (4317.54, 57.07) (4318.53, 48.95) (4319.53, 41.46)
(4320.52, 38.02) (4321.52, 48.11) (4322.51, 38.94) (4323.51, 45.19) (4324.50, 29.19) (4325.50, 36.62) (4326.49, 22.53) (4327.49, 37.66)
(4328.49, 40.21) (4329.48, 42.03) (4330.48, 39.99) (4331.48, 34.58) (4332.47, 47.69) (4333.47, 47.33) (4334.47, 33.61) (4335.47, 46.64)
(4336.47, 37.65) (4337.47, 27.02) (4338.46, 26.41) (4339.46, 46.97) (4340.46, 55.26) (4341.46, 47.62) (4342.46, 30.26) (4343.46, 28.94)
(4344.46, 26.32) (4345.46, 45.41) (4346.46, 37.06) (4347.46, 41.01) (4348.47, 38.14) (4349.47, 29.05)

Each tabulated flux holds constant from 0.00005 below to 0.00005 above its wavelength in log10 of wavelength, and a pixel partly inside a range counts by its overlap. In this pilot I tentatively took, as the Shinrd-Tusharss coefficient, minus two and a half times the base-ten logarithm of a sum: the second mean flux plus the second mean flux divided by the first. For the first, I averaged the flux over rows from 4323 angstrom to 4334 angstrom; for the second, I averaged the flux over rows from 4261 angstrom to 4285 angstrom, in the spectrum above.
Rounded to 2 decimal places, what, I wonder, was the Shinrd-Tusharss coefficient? -4.06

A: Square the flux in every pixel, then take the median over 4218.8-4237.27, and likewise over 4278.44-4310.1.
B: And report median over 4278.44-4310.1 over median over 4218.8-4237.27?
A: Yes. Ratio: 0.850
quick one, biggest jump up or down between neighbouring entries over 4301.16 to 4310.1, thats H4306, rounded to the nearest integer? 14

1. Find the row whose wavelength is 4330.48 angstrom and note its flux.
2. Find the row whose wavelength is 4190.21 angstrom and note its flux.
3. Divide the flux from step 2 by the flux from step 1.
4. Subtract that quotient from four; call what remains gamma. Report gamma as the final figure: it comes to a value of 3.1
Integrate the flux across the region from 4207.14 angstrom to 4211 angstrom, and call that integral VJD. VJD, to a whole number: 196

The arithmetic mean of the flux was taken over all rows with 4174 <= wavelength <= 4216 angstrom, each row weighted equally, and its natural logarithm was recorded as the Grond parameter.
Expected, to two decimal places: 3.74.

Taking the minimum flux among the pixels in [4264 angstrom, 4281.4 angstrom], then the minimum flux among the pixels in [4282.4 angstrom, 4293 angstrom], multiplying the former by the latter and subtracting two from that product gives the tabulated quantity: 591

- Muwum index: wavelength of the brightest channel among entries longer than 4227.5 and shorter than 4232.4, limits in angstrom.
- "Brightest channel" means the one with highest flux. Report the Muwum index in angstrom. 4229.96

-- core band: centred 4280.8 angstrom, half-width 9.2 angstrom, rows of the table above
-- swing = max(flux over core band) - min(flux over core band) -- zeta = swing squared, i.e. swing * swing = 1217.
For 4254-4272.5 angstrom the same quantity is 762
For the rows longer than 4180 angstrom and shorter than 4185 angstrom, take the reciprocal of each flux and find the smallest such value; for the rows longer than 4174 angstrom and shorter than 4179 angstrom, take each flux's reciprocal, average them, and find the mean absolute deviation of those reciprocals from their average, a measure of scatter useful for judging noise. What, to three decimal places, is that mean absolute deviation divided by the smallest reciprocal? 0.414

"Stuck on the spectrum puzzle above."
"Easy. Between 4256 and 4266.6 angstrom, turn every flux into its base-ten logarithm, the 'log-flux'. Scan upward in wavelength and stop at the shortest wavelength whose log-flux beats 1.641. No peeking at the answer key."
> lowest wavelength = 4256.34 angstrom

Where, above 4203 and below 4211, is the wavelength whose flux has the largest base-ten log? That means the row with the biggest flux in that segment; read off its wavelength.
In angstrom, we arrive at 4209.55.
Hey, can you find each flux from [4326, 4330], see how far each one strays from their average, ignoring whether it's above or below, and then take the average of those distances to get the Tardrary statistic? 7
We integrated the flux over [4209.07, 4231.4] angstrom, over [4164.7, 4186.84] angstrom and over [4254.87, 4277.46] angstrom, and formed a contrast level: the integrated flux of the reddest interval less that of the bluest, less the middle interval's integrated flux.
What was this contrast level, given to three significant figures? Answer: -922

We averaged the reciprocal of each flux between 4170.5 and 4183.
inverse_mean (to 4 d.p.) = 0.0266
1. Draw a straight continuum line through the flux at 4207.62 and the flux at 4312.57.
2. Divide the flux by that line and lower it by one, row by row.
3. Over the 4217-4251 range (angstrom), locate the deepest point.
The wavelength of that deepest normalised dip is 4228.01 angstrom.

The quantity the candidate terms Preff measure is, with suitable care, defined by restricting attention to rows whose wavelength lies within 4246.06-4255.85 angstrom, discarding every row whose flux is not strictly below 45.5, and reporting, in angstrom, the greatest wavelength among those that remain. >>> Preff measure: 4252.42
